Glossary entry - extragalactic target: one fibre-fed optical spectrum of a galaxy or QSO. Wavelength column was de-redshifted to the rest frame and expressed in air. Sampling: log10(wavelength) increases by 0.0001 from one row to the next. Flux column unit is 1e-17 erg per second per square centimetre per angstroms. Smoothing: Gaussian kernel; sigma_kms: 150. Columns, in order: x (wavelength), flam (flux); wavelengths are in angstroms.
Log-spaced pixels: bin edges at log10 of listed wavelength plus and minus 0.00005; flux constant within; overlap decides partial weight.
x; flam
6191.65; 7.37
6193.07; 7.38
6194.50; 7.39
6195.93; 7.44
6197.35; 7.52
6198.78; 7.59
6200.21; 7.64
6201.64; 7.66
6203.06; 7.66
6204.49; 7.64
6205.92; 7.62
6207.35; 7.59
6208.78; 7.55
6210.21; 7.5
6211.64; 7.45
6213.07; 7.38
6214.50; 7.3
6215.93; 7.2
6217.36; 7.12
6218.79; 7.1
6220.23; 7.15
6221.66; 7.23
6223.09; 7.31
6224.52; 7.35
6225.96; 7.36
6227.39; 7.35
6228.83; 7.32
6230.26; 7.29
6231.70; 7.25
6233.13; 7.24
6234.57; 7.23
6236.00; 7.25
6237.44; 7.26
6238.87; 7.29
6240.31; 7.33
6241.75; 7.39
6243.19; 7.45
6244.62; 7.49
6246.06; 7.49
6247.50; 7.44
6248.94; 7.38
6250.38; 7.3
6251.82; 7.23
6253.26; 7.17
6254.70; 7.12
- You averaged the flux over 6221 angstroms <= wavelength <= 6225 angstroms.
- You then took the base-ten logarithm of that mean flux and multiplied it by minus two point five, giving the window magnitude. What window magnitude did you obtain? -2.16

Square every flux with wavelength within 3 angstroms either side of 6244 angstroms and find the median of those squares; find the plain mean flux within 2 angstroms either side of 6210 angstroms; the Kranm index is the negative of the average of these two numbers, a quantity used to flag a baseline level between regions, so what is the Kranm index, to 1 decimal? -31.7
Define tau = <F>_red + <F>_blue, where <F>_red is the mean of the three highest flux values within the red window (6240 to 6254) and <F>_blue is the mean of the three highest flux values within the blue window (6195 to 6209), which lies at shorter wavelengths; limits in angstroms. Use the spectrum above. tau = 15.13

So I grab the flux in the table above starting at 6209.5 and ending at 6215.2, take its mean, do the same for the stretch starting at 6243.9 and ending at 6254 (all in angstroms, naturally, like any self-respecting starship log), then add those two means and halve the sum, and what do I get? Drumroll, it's 7.38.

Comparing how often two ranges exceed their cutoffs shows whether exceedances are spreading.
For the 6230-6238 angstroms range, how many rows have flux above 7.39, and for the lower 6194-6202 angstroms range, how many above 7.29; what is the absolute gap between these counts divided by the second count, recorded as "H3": 1.00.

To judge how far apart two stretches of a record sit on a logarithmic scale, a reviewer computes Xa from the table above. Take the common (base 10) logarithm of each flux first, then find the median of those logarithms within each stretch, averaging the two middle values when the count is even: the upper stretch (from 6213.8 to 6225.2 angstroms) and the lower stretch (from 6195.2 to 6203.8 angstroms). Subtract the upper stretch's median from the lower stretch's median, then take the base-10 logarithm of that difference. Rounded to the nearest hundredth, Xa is -1.63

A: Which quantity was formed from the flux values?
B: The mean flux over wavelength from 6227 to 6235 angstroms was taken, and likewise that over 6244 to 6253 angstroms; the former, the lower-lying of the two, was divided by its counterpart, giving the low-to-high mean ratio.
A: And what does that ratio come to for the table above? 0.99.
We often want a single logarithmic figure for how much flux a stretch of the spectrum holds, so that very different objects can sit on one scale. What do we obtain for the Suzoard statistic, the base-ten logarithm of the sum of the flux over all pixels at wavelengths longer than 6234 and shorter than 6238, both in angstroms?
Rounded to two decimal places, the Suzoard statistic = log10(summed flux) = 1.34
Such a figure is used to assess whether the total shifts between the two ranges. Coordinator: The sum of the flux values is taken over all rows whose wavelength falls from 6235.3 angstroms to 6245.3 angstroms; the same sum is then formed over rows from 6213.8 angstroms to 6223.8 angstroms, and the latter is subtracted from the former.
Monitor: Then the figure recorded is 1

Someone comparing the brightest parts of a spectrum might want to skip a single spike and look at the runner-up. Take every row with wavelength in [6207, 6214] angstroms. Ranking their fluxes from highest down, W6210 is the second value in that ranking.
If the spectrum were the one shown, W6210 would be 7.55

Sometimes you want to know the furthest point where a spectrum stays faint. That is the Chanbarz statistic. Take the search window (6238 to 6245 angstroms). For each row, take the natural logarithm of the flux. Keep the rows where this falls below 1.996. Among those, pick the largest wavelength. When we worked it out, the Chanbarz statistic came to 6240.31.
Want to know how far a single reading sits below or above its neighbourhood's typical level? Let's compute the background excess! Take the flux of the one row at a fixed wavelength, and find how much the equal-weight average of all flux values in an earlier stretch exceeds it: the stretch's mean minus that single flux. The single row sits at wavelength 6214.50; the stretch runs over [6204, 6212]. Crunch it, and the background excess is 0.26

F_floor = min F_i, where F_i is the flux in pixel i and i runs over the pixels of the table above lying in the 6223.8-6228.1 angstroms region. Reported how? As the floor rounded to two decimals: 7.35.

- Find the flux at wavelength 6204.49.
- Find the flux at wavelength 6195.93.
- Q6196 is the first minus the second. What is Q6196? 0.20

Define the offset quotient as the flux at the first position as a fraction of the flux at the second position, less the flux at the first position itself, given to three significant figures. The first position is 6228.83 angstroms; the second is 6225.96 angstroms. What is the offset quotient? -6.33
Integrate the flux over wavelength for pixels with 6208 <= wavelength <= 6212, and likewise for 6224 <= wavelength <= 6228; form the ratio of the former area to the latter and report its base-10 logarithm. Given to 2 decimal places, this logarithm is 0.01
